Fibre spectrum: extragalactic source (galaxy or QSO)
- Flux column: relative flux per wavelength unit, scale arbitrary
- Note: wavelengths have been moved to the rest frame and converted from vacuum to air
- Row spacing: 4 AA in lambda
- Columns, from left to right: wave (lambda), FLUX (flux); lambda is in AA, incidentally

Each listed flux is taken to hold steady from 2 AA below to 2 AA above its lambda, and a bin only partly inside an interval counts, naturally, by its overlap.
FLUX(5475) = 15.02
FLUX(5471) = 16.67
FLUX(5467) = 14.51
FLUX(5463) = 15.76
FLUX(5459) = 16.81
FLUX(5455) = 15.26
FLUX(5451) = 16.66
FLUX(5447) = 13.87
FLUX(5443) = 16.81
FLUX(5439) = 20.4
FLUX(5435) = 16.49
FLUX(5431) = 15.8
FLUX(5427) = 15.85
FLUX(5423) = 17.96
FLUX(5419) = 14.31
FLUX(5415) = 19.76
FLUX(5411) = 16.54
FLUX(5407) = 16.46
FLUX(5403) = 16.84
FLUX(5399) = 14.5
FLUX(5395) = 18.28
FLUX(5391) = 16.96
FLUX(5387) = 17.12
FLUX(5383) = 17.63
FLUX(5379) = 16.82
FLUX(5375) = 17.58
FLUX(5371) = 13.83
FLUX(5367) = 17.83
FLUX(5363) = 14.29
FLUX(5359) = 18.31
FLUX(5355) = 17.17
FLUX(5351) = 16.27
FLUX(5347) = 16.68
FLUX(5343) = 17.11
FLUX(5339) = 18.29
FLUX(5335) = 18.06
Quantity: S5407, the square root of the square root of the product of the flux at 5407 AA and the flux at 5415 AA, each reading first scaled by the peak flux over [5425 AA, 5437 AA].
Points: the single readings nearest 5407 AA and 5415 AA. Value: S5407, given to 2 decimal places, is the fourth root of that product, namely 1.05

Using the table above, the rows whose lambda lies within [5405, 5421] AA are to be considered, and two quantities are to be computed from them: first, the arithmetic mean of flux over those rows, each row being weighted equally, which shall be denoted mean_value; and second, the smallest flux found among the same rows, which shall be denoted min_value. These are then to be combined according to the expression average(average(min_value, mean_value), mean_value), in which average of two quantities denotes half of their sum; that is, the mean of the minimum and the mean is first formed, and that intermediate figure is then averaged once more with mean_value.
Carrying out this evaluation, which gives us 16.2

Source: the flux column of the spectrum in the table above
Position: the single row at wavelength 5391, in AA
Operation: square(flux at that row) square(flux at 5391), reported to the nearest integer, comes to 288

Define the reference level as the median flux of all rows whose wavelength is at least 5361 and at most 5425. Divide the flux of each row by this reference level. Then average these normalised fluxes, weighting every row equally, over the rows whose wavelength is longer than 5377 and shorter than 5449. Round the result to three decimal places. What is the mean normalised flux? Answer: 0.994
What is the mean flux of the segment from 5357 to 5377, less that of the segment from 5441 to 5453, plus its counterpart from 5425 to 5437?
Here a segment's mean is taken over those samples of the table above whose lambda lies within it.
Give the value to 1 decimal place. 16.6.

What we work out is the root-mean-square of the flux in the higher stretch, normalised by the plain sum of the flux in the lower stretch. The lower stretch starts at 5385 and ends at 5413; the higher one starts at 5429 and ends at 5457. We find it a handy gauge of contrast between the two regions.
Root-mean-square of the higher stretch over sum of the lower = 0.1420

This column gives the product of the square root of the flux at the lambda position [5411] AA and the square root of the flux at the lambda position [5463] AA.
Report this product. 16.1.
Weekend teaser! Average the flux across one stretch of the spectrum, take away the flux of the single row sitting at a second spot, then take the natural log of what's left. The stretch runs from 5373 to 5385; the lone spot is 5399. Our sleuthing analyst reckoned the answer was 1.0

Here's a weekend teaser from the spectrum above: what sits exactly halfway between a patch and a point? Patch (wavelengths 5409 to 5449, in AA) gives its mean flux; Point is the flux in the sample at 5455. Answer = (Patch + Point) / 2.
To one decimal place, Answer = 16.0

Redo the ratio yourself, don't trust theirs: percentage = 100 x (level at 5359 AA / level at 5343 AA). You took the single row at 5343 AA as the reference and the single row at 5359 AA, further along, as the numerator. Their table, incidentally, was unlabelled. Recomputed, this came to 107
